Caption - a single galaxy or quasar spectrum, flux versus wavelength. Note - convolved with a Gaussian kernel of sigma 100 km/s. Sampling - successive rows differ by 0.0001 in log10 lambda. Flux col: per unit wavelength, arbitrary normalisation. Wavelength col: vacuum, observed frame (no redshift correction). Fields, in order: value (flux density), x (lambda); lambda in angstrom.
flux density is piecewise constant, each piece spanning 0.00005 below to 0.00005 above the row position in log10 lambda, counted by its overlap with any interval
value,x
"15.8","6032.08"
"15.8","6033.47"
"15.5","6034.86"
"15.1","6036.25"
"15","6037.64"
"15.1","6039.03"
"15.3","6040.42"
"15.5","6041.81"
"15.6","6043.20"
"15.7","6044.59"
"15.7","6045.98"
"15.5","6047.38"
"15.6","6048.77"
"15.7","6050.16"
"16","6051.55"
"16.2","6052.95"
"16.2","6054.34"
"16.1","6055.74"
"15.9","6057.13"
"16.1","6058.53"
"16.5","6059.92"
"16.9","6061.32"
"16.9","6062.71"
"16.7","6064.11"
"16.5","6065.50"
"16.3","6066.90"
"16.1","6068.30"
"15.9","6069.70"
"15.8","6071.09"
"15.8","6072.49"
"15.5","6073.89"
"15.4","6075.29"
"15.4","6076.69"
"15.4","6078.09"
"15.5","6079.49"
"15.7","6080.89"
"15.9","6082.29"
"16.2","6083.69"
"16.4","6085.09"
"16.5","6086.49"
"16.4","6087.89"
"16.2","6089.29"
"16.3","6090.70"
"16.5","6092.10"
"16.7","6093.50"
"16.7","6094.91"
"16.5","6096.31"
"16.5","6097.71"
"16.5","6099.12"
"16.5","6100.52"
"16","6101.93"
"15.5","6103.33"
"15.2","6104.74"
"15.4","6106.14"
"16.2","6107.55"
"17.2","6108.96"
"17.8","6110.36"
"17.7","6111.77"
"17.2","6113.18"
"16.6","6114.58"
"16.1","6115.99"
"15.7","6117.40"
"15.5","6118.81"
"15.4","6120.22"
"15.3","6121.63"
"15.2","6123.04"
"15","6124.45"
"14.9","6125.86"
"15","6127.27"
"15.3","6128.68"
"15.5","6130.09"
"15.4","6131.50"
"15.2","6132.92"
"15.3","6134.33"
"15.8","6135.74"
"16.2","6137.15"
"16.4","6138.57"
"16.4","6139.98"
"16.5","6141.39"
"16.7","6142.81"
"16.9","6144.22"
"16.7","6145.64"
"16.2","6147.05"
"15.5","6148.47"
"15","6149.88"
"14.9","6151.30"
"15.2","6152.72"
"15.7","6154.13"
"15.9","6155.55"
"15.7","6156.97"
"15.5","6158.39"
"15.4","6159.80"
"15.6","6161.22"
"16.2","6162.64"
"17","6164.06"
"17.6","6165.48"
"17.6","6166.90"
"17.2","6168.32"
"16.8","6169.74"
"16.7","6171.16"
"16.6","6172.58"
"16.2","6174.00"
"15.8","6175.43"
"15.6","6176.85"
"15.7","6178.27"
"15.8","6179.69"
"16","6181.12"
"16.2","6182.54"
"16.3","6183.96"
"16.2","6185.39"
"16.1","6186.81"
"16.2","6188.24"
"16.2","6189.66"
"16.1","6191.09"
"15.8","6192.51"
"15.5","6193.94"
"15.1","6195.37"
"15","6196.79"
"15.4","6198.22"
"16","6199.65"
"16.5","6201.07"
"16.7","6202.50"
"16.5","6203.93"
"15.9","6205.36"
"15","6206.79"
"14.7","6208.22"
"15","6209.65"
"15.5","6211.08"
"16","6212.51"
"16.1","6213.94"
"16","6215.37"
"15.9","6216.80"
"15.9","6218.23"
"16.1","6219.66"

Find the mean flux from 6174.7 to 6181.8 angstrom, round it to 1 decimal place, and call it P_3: 15.8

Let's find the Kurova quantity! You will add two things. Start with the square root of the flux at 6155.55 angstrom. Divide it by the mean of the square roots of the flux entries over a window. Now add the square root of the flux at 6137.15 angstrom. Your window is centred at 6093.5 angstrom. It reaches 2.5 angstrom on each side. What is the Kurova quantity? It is 5.00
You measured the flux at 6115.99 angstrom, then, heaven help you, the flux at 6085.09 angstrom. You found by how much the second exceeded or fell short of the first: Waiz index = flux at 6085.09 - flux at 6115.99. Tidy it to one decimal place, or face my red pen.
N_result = 0.3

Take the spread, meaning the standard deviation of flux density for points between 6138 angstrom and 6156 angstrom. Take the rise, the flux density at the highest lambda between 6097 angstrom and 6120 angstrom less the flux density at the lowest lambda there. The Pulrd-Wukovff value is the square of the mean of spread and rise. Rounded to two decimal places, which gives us 0.03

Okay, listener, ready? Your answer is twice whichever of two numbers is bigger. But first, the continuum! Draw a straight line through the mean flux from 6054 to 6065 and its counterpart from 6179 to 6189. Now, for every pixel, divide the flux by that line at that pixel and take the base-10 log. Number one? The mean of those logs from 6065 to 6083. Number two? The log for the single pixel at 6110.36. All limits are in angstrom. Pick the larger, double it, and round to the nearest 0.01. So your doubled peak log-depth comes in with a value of 0.08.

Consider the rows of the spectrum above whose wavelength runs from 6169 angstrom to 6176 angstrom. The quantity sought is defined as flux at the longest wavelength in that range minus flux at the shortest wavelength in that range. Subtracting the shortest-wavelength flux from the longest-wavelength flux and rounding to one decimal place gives -1.0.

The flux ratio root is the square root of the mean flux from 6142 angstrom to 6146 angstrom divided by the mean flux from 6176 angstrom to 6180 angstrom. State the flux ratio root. 1.03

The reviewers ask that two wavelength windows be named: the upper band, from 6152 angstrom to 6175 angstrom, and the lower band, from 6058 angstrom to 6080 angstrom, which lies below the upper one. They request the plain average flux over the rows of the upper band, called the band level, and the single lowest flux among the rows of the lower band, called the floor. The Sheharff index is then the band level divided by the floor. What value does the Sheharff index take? 1.06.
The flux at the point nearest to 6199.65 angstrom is 16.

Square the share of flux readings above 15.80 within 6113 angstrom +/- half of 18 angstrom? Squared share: 0.29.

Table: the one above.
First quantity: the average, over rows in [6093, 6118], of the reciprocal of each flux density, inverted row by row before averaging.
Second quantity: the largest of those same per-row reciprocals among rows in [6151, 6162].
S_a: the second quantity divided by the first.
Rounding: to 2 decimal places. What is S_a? 1.10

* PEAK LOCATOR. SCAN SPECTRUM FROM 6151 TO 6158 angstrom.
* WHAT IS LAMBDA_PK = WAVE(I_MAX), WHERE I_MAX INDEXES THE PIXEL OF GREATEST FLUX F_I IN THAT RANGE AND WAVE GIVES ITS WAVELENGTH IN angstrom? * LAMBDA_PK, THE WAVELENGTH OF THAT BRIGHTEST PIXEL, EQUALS 6155.55 angstrom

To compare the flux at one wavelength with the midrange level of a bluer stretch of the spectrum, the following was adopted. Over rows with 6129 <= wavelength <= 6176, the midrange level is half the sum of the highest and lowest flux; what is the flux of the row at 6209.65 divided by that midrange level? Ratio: 0.92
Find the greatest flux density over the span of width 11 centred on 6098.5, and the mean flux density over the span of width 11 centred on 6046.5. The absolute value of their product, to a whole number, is 262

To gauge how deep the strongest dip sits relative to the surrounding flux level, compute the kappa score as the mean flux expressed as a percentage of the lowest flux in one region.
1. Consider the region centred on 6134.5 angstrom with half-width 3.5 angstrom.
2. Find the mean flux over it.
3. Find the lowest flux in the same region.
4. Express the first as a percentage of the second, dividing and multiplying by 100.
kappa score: 103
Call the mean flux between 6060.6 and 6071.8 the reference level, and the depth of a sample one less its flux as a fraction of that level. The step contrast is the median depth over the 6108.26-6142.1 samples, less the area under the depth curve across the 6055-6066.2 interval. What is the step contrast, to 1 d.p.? 0.1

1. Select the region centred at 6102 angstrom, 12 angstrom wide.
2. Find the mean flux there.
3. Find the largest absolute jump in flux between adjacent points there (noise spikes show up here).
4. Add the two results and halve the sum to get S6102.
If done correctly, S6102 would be 8.4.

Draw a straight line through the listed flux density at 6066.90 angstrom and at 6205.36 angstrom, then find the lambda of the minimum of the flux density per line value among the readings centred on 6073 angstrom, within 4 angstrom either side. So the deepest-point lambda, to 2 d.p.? 6075.29 angstrom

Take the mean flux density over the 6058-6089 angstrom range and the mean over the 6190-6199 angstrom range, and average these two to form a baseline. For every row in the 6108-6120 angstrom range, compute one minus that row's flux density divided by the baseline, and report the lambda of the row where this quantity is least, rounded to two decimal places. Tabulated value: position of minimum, 6110.36 angstrom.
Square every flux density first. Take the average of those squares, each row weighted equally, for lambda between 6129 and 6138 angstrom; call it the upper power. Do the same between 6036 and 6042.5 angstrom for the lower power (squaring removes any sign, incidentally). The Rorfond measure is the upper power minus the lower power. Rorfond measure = 11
